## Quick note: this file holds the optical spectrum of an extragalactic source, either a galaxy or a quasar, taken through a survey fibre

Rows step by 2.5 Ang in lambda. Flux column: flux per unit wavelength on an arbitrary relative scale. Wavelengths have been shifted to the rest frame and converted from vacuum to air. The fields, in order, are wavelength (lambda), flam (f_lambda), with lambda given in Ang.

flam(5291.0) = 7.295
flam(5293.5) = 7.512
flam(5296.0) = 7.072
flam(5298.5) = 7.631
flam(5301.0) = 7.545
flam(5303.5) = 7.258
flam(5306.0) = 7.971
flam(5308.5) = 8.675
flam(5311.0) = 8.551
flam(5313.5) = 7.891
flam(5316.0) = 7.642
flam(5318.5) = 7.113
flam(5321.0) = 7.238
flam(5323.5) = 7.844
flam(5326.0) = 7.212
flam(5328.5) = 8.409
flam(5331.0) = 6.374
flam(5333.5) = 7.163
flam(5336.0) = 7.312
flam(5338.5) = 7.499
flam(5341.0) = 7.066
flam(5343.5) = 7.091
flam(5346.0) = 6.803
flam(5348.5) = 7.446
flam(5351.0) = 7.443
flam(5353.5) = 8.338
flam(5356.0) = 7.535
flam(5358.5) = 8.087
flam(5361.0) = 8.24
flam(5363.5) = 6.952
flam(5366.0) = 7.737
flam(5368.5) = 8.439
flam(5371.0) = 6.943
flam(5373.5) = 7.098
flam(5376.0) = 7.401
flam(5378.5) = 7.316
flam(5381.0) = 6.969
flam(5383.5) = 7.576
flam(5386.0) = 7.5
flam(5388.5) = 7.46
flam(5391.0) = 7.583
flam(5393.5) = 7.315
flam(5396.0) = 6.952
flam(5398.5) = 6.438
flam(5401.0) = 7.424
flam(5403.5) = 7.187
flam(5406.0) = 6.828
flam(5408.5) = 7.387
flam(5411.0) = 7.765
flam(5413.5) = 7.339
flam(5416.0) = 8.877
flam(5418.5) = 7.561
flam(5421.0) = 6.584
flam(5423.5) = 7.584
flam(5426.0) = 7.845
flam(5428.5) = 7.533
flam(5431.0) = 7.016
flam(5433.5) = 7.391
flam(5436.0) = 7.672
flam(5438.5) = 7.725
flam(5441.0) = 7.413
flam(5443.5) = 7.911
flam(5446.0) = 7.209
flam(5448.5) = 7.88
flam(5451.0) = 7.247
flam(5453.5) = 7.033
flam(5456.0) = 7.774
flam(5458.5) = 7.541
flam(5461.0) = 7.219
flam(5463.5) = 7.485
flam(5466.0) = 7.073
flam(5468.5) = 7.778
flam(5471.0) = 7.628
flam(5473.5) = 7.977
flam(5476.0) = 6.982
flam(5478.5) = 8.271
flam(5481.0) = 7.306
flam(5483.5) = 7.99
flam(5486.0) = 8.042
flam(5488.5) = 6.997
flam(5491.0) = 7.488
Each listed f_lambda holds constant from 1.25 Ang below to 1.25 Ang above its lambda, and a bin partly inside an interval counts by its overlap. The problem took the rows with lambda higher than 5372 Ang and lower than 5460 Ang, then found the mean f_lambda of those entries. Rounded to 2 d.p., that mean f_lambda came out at 7.41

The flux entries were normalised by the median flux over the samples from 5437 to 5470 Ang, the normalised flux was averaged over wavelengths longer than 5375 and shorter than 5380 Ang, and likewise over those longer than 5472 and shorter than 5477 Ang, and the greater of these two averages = 1.00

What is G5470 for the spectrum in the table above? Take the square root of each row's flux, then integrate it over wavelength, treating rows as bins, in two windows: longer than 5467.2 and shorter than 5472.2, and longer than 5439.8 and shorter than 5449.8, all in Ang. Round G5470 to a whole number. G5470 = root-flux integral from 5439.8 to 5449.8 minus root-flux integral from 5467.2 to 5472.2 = 14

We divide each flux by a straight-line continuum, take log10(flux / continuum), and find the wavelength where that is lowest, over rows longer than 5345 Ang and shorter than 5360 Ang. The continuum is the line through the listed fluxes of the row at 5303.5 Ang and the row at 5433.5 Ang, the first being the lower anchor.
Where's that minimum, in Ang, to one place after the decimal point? 5346.0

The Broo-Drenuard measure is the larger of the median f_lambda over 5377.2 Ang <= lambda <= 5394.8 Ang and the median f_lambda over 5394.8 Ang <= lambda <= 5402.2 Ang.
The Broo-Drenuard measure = 7.46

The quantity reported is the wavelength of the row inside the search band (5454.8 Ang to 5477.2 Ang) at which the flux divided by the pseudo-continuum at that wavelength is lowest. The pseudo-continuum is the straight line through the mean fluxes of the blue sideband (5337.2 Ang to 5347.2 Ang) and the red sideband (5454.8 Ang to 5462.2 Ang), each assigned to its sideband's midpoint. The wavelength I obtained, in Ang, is 5476.0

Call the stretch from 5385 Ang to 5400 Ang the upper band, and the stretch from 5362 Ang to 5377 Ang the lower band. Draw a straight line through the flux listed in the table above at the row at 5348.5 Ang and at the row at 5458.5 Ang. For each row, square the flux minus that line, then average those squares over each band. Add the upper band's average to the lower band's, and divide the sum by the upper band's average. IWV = 2.2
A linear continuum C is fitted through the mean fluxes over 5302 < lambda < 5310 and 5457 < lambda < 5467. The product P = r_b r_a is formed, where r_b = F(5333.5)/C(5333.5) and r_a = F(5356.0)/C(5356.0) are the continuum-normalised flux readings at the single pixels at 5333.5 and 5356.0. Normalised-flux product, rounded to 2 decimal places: 0.88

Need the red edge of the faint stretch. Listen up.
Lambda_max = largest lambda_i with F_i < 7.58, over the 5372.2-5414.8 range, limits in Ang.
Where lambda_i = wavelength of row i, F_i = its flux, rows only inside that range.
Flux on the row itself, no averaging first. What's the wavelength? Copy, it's 5413.5 Ang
